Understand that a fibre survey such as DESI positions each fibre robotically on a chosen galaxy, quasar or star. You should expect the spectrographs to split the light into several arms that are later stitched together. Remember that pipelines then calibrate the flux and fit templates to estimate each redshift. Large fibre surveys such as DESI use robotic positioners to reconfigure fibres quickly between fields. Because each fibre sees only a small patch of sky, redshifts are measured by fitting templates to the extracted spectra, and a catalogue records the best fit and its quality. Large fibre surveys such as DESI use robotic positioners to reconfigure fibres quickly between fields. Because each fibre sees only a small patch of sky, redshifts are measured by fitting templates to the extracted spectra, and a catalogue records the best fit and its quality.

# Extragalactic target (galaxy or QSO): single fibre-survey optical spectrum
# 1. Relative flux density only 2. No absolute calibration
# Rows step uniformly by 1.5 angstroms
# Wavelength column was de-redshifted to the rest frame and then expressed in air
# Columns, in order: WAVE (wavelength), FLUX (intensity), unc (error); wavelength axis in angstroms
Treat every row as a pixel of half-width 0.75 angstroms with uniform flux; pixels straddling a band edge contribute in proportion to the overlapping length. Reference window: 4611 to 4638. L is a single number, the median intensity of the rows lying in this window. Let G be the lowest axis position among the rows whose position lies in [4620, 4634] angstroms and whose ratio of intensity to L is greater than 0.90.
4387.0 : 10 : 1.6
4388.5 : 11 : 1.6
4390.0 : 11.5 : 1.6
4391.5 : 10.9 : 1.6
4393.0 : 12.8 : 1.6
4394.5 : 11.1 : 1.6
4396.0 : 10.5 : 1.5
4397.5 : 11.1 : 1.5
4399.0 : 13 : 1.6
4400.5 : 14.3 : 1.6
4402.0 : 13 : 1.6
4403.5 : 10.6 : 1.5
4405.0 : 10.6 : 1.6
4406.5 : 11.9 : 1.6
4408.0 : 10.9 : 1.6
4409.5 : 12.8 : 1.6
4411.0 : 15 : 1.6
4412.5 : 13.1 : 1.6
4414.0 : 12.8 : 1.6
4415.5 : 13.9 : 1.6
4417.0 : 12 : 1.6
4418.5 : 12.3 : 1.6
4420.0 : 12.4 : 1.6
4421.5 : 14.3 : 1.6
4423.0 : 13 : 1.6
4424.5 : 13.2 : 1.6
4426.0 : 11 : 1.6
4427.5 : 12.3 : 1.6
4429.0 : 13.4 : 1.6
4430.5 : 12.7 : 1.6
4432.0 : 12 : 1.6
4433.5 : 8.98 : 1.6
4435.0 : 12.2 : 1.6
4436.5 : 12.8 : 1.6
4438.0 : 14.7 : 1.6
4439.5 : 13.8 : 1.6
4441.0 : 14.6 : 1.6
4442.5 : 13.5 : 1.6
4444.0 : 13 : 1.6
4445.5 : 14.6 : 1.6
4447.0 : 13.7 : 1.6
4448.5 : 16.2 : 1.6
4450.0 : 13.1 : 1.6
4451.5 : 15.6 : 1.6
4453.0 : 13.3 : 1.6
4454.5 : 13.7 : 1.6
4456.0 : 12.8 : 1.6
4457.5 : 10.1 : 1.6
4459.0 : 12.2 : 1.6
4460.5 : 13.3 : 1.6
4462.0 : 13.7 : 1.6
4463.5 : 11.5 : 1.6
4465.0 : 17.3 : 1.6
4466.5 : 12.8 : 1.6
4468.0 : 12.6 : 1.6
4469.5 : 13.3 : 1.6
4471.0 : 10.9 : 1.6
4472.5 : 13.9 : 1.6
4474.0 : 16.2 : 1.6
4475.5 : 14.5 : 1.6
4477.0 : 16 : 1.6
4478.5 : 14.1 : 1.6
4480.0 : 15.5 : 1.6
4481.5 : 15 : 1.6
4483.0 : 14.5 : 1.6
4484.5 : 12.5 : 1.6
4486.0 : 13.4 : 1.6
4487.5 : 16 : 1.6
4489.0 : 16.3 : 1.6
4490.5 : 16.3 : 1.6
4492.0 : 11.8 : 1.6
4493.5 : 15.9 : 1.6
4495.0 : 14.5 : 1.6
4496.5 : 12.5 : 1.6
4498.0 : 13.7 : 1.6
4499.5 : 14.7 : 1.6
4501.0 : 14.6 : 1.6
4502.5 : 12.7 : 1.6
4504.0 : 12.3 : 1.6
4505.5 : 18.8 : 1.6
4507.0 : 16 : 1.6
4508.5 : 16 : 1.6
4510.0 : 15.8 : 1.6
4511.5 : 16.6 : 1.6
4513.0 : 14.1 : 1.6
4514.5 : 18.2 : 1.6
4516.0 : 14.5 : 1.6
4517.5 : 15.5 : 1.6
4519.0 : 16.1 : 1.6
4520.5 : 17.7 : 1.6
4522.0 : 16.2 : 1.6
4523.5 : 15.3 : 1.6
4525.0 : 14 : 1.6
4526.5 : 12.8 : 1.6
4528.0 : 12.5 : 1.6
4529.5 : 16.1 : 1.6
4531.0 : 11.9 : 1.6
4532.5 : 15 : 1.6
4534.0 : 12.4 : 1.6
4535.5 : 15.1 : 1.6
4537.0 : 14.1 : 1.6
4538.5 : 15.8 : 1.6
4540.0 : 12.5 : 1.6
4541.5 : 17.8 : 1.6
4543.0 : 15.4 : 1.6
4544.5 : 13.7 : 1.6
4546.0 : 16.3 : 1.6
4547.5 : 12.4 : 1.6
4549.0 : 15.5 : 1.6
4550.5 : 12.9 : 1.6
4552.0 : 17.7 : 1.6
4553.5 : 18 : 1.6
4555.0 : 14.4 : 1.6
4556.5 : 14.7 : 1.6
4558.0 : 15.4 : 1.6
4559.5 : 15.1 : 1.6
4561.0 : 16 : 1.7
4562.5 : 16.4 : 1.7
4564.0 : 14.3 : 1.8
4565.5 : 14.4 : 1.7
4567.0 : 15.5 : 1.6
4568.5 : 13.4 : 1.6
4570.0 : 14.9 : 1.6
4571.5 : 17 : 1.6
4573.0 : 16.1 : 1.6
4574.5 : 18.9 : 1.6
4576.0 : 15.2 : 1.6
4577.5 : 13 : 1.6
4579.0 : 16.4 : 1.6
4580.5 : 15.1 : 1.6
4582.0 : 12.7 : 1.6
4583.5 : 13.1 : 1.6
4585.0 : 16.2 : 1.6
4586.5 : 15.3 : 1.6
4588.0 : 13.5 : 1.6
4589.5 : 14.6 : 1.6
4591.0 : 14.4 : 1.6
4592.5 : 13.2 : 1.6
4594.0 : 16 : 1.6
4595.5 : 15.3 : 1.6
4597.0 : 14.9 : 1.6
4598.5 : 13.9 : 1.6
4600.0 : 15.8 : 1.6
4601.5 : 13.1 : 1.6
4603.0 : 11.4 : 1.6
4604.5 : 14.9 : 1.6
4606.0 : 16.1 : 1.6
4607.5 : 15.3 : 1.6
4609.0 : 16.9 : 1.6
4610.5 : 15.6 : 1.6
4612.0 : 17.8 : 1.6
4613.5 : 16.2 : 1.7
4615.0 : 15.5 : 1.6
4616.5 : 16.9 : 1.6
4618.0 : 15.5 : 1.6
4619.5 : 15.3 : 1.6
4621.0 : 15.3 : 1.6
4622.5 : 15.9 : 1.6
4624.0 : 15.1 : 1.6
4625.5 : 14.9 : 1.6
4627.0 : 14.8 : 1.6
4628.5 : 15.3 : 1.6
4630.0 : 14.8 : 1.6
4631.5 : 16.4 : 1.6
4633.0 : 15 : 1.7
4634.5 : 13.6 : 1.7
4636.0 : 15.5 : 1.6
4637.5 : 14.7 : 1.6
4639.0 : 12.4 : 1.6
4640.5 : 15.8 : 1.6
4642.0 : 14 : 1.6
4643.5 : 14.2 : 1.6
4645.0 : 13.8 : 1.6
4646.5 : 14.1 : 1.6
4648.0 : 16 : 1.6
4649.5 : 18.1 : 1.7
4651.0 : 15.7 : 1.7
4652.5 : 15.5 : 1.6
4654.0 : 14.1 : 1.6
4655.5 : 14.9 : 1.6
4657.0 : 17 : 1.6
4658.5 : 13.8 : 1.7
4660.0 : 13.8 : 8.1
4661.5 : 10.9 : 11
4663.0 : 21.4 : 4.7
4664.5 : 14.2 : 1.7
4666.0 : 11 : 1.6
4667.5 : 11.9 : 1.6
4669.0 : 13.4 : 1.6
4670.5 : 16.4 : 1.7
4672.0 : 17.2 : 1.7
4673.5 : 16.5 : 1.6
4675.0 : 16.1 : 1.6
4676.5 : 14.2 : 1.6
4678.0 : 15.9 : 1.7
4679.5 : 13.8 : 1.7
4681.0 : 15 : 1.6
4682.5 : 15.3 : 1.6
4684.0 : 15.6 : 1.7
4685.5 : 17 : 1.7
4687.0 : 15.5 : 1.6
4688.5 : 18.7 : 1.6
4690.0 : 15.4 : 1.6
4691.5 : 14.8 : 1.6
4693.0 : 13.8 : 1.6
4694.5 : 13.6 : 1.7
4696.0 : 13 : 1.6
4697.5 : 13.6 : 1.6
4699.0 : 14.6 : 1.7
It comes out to 4621.0 angstroms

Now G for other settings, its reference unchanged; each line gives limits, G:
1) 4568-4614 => 4570.0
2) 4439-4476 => 4439.5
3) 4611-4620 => 4612.0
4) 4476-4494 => 4477.0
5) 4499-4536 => 4499.5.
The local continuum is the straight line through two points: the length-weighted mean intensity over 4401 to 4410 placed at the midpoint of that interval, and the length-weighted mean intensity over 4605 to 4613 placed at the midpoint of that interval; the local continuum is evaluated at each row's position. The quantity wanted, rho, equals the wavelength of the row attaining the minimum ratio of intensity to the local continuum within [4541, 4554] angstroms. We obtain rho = 4547.5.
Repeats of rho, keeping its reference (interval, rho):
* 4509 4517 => 4513.0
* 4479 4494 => 4492.0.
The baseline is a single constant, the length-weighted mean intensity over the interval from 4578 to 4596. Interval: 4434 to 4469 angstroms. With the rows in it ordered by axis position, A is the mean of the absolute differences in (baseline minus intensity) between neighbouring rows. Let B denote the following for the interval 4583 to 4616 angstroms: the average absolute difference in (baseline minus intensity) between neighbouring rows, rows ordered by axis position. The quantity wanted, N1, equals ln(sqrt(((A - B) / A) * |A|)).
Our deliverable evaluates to -0.7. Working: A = 1.8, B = 1.54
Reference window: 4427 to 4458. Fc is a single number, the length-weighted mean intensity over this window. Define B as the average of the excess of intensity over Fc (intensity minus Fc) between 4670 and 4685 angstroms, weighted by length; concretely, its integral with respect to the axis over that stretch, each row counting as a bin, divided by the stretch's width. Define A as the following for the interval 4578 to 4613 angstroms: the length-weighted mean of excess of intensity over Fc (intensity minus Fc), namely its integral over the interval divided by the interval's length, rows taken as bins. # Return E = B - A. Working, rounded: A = 1.6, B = 2.4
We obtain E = 0.8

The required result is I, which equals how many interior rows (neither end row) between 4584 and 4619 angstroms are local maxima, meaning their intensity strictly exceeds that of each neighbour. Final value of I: 7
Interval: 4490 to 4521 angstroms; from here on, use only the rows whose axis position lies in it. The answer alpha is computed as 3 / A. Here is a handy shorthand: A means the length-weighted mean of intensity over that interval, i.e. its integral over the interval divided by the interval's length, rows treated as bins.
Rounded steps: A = 15.1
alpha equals 0.198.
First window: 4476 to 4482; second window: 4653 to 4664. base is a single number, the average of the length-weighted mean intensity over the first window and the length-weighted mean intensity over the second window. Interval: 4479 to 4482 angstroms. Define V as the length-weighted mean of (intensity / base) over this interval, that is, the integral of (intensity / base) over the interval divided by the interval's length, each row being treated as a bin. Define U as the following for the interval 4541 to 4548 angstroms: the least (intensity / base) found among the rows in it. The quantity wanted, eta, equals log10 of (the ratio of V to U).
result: 0.09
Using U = 0.82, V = 1.00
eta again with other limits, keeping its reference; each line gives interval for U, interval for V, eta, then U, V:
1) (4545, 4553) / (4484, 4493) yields 0.07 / 0.82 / 0.96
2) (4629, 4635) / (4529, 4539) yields 0.02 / 0.90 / 0.94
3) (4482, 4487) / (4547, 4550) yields 0.05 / 0.83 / 0.93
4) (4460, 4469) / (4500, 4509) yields 0.12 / 0.76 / 0.99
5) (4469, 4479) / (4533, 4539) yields 0.12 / 0.72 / 0.95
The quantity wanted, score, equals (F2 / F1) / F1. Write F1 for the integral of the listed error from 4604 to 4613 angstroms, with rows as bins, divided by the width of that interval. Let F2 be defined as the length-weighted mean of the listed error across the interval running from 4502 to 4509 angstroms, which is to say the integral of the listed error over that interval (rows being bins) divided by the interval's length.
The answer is 0.623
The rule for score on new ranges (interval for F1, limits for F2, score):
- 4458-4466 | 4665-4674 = 0.639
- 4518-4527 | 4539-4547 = 0.625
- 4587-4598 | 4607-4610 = 0.625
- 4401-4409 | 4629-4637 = 0.655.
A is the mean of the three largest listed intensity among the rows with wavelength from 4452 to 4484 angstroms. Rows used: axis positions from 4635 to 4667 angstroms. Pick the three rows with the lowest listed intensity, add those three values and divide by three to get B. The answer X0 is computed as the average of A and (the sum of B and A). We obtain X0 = 22.2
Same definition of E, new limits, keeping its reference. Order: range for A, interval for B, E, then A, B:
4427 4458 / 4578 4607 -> 1.3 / 0.0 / 1.3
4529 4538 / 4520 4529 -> 0.6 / 0.9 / 1.5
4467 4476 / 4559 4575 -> 2.1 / 0.3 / 2.4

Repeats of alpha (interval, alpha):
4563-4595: 0.201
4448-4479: 0.220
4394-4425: 0.241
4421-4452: 0.227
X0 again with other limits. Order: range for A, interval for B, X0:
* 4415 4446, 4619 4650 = 21.3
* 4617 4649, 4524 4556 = 22.2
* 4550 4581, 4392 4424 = 23.5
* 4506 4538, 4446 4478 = 22.9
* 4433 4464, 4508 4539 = 21.6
